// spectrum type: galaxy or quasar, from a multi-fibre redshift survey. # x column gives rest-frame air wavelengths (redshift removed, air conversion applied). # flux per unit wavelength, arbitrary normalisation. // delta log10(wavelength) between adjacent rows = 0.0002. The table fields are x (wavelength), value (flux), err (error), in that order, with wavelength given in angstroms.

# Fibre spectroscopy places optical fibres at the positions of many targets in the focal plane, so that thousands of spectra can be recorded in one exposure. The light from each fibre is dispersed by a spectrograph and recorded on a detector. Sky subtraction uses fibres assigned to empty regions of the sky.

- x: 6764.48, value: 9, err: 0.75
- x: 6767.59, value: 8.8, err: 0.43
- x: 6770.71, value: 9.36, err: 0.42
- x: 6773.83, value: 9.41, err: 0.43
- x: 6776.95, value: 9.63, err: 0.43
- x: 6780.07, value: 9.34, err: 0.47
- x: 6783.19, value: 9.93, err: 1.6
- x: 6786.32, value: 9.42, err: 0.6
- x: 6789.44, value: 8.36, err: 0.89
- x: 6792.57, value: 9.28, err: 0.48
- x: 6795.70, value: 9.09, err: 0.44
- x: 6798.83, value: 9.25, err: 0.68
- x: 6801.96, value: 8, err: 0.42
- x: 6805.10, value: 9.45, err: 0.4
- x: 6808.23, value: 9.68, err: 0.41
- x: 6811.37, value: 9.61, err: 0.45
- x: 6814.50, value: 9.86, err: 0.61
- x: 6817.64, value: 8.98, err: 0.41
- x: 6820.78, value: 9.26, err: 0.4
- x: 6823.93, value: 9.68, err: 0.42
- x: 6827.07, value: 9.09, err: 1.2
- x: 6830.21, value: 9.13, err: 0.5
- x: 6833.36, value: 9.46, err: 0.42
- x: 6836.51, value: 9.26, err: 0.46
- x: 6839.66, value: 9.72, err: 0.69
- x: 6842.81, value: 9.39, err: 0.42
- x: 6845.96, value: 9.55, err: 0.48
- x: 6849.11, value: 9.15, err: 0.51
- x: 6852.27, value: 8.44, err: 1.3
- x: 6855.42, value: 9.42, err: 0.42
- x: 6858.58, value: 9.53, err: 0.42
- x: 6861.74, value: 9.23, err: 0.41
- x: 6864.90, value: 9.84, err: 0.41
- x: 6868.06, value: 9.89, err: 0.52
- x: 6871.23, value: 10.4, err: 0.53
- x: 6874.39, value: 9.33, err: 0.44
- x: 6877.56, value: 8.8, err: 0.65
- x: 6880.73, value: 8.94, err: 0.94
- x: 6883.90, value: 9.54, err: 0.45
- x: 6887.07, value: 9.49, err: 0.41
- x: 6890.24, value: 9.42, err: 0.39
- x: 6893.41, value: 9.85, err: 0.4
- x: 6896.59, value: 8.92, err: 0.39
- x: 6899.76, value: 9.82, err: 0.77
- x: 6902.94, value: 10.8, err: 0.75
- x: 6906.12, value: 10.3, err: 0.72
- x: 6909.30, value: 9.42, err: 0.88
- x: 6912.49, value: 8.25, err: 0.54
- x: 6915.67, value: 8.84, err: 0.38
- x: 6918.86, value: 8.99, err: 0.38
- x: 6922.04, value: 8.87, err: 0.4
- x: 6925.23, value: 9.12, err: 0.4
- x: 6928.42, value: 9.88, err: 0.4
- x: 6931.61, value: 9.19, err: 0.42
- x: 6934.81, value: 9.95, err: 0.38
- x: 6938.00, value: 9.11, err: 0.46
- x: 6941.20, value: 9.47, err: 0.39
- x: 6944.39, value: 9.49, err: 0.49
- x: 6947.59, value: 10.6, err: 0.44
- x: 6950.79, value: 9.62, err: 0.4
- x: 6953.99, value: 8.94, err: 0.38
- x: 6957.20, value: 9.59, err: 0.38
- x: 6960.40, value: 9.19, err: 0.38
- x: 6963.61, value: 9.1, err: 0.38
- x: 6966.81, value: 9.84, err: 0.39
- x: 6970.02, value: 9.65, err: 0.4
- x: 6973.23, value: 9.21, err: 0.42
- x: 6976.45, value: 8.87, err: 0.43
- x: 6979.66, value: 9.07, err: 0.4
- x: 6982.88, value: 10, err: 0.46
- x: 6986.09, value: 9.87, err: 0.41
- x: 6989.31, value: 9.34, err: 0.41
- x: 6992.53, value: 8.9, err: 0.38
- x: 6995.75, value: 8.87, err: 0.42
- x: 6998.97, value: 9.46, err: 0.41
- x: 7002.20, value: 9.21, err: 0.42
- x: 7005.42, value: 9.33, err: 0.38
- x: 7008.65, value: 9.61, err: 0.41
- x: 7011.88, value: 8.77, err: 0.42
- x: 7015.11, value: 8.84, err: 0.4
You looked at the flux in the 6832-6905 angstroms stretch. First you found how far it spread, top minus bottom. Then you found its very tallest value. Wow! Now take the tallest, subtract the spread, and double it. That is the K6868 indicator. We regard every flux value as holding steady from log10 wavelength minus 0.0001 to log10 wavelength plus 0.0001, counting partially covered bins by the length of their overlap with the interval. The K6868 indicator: 16.9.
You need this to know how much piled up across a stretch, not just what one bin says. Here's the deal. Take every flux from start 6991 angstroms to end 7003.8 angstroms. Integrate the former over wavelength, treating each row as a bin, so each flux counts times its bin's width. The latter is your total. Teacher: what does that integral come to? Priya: 117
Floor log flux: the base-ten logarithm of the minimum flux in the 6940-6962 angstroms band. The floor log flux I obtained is 0.951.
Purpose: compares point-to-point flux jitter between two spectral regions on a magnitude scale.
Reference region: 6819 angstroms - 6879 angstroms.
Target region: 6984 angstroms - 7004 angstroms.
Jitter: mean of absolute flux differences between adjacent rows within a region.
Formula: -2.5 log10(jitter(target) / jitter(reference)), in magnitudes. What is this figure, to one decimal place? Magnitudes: 0.2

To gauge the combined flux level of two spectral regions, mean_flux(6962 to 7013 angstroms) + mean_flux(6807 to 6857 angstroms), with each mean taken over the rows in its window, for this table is 18.7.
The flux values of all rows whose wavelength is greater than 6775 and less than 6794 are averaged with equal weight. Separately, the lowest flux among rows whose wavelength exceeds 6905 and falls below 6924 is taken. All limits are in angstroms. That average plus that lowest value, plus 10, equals 27.6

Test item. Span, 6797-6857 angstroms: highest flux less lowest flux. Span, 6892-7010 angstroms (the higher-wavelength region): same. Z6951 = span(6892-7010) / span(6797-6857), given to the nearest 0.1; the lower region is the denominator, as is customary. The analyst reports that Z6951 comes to 1.4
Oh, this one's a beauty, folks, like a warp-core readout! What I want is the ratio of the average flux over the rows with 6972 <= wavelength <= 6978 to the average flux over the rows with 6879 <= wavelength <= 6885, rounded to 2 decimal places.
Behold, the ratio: 0.98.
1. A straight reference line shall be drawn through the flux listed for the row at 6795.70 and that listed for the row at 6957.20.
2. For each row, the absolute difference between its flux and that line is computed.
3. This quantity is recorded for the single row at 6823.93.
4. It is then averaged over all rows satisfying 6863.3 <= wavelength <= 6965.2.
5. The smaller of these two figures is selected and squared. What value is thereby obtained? 0.21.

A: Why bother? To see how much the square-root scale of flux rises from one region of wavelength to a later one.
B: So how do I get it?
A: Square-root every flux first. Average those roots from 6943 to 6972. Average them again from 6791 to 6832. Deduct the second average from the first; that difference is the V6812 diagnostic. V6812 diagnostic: 0.049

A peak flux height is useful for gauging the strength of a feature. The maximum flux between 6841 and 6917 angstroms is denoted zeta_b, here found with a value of 10.8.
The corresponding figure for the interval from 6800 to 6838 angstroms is 9.86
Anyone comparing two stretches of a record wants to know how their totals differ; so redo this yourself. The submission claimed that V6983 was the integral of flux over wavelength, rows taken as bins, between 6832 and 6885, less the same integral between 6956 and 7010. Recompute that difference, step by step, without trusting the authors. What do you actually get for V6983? -7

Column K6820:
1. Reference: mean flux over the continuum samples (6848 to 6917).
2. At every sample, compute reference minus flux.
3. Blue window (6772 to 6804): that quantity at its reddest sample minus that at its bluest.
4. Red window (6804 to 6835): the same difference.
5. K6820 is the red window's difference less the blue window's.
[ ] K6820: -1.4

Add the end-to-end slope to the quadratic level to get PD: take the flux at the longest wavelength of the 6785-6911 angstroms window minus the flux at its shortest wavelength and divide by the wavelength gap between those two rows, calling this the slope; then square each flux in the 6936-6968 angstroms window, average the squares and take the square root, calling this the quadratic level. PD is 9.51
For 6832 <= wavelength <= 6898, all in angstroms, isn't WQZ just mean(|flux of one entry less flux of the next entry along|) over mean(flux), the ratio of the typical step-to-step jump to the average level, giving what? 0.0459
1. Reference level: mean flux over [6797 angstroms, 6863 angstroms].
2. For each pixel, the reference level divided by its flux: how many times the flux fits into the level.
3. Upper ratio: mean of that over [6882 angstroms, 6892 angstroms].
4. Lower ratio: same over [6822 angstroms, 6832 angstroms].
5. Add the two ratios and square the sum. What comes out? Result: 3.92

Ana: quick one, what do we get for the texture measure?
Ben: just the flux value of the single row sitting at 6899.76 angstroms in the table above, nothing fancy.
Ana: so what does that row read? 9.82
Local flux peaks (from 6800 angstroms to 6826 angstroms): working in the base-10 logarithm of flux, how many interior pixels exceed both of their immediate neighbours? 2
